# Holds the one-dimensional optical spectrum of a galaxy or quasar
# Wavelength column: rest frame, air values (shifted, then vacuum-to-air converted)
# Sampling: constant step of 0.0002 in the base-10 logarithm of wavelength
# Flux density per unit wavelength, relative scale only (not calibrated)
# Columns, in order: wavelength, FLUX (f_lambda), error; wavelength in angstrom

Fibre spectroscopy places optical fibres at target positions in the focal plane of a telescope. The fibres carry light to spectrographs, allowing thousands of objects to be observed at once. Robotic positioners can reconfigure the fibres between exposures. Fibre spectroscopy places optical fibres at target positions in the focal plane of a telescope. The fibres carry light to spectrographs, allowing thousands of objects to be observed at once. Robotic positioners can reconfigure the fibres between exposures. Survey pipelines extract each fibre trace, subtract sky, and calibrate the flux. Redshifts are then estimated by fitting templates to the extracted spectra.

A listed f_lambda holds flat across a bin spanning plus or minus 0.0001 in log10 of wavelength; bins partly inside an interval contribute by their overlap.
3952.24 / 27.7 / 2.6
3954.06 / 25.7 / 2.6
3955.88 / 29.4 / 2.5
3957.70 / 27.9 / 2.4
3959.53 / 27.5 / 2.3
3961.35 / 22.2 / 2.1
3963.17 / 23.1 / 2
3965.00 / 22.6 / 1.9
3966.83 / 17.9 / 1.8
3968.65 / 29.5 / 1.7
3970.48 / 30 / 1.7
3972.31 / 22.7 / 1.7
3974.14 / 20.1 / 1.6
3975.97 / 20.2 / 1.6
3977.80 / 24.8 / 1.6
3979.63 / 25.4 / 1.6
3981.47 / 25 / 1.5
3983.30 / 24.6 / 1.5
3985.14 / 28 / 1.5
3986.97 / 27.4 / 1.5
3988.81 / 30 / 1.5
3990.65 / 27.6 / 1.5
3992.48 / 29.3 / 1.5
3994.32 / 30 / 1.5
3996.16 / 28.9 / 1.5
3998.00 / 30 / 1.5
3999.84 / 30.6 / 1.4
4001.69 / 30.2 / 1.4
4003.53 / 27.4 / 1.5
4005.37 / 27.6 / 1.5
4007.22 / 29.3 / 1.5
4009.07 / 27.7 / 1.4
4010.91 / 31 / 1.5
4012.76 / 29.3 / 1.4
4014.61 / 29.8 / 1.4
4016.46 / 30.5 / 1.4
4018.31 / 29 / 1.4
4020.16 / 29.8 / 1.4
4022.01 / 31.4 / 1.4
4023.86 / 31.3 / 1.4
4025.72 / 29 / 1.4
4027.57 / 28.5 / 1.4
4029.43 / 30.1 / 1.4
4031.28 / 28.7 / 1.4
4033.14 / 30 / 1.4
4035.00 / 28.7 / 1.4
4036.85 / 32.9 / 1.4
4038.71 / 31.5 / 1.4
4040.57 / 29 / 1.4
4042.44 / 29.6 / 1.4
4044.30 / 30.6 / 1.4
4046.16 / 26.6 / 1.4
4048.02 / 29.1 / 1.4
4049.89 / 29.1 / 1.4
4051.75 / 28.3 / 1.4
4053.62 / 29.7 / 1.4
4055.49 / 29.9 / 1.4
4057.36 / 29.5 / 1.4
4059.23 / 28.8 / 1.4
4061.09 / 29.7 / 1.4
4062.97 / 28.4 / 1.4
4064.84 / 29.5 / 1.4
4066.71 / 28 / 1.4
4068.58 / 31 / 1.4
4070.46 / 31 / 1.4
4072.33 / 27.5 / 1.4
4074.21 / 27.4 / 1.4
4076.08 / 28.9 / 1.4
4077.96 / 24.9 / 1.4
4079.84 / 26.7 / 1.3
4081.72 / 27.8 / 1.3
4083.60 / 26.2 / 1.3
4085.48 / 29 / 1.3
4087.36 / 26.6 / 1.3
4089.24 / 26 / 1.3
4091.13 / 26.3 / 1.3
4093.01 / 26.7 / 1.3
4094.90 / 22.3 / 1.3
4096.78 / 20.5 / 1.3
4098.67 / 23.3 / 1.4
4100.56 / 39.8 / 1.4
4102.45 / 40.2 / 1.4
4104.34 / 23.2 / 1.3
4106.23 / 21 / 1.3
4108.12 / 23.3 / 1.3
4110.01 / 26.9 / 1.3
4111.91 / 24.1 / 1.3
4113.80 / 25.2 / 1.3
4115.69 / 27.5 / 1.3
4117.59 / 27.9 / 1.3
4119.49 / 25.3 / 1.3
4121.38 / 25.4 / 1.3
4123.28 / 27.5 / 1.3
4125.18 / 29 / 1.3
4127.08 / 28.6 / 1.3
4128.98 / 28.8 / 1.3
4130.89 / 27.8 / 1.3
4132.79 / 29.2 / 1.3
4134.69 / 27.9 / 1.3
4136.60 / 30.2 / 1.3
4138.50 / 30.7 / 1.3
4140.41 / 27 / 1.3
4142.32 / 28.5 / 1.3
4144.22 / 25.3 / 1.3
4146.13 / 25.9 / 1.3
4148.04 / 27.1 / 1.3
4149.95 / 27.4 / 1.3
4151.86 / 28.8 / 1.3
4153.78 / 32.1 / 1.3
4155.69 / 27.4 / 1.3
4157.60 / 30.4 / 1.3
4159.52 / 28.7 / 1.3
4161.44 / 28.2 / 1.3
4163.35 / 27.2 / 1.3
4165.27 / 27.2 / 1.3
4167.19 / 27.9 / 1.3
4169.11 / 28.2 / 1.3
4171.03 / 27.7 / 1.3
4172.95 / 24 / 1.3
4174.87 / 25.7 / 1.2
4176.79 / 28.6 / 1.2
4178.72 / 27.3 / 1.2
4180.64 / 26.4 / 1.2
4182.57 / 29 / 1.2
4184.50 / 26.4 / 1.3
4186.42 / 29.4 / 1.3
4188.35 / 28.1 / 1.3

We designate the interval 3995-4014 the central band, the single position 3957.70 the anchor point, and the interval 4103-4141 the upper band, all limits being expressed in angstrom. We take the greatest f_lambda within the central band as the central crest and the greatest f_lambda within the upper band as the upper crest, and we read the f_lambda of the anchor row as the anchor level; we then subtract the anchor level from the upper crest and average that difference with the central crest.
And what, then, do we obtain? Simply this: 16.9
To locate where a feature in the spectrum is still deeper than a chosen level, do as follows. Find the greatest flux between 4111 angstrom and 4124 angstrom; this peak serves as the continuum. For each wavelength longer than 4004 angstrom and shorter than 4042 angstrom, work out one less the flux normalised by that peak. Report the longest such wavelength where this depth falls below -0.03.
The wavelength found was 4040.57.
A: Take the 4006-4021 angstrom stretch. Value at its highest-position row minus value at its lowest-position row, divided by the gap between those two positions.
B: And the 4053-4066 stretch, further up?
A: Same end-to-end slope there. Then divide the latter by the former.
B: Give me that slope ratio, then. 0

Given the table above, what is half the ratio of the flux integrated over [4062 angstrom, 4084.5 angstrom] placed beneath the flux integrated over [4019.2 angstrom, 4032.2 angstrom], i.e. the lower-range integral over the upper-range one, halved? 0.31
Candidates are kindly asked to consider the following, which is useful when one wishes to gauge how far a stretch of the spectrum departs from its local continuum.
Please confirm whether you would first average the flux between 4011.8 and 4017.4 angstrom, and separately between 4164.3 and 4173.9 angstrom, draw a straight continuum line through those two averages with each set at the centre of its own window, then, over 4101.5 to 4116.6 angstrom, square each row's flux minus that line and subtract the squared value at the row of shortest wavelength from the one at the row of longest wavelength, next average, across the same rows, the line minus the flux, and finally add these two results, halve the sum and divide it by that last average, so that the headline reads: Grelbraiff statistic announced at -42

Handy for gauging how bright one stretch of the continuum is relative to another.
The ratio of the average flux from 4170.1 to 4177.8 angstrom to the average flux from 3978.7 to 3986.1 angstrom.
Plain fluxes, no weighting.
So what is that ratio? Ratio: 1.03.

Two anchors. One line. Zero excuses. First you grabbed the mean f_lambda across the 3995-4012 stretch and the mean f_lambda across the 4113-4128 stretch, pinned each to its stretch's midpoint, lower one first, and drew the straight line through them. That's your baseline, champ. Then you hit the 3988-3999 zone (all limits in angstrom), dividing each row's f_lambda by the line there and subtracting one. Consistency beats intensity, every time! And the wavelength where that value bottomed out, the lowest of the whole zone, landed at 3990.65 angstrom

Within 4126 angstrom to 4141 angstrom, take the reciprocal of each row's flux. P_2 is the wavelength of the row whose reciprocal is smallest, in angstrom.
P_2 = 4138.50 angstrom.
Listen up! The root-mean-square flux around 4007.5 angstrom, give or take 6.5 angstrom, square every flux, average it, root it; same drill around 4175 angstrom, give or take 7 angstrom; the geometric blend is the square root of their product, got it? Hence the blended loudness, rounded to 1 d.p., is 27.9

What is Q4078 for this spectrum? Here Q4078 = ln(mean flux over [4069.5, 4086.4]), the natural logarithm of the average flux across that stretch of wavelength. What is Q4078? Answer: 3.32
